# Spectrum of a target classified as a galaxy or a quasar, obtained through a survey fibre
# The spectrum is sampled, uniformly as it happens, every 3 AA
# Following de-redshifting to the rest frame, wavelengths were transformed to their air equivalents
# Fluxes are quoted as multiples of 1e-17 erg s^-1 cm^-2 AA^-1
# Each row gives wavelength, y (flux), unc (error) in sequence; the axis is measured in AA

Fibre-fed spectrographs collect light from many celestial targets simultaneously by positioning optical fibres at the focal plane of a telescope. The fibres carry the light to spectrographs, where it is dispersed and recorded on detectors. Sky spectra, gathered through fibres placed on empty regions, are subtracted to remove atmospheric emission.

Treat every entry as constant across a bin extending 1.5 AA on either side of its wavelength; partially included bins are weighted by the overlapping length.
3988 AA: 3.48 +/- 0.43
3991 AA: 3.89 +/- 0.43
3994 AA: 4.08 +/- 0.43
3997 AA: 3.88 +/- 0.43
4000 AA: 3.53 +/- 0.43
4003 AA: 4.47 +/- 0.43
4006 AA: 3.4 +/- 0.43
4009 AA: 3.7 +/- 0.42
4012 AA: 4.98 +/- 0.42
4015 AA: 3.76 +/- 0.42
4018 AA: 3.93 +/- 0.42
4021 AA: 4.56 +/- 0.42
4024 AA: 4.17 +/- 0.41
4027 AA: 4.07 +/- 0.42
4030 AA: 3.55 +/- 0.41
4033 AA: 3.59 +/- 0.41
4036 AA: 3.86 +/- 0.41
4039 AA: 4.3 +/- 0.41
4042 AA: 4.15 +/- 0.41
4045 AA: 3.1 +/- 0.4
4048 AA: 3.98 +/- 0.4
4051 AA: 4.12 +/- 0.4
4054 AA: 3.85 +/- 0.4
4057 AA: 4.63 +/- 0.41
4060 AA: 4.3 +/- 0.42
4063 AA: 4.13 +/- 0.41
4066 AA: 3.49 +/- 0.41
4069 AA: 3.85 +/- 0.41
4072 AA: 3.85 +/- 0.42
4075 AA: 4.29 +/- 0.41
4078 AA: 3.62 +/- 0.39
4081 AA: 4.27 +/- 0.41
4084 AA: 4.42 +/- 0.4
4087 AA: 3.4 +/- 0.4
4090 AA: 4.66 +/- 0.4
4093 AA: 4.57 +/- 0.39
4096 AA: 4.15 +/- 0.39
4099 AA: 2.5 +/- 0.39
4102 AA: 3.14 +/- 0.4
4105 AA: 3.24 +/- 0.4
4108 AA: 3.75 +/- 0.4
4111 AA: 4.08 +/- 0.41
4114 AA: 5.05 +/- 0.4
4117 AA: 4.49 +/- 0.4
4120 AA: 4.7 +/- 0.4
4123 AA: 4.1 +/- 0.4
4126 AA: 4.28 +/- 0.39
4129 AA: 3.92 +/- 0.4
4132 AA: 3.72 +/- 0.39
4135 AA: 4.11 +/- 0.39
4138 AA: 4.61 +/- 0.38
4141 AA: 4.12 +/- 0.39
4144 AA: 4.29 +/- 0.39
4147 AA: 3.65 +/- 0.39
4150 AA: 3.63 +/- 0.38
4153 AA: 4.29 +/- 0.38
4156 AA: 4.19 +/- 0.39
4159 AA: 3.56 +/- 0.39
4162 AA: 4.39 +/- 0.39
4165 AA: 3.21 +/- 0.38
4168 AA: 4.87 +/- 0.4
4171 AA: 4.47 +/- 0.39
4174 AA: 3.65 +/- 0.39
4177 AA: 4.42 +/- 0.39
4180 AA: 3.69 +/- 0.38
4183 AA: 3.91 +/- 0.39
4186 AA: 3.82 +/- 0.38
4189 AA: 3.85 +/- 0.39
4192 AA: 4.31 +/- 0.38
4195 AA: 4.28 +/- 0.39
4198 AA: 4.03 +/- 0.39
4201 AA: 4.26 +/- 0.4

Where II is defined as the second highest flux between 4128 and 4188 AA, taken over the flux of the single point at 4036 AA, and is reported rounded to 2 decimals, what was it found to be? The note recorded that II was 1.19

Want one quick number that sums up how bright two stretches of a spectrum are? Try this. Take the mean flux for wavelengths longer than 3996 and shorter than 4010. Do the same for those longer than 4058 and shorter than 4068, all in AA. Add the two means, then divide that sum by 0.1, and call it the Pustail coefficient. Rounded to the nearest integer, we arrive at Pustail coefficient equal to 78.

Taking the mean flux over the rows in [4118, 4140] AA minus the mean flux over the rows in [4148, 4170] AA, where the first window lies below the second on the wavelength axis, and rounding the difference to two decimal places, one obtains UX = 0.19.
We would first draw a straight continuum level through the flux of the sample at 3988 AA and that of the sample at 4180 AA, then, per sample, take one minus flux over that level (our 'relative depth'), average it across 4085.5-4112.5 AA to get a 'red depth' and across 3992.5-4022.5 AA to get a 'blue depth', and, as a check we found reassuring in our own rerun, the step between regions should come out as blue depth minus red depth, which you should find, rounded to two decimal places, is -0.12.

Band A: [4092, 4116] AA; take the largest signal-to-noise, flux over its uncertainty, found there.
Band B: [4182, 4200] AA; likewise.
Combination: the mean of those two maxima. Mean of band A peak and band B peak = 12.0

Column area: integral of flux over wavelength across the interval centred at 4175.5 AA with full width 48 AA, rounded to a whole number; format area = 195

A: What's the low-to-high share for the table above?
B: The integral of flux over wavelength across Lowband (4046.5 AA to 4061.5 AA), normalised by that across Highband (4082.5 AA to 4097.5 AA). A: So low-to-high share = 0.98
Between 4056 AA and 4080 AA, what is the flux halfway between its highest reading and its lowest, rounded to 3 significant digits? 4.06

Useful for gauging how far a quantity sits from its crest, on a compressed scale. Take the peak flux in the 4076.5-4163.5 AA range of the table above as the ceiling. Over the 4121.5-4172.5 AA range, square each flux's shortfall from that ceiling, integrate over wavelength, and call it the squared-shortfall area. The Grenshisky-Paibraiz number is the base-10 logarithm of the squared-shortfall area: 1.75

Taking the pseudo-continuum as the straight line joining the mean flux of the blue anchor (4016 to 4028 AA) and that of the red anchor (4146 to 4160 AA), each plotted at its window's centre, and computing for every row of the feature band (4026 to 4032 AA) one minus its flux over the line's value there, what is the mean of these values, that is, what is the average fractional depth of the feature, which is 0.09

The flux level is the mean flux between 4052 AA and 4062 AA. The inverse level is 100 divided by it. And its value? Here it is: 23.5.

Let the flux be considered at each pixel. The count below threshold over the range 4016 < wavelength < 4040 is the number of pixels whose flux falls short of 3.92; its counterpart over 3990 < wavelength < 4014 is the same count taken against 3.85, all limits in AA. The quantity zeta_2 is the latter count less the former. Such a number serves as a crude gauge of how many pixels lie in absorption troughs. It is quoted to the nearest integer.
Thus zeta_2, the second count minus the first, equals 0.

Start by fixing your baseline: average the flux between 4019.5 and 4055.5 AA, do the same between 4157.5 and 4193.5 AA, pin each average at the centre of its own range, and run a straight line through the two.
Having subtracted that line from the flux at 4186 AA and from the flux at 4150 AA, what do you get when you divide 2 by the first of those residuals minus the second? 12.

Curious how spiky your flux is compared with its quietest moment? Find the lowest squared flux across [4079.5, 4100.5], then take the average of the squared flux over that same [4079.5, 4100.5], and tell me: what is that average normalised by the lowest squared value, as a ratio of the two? 2.64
